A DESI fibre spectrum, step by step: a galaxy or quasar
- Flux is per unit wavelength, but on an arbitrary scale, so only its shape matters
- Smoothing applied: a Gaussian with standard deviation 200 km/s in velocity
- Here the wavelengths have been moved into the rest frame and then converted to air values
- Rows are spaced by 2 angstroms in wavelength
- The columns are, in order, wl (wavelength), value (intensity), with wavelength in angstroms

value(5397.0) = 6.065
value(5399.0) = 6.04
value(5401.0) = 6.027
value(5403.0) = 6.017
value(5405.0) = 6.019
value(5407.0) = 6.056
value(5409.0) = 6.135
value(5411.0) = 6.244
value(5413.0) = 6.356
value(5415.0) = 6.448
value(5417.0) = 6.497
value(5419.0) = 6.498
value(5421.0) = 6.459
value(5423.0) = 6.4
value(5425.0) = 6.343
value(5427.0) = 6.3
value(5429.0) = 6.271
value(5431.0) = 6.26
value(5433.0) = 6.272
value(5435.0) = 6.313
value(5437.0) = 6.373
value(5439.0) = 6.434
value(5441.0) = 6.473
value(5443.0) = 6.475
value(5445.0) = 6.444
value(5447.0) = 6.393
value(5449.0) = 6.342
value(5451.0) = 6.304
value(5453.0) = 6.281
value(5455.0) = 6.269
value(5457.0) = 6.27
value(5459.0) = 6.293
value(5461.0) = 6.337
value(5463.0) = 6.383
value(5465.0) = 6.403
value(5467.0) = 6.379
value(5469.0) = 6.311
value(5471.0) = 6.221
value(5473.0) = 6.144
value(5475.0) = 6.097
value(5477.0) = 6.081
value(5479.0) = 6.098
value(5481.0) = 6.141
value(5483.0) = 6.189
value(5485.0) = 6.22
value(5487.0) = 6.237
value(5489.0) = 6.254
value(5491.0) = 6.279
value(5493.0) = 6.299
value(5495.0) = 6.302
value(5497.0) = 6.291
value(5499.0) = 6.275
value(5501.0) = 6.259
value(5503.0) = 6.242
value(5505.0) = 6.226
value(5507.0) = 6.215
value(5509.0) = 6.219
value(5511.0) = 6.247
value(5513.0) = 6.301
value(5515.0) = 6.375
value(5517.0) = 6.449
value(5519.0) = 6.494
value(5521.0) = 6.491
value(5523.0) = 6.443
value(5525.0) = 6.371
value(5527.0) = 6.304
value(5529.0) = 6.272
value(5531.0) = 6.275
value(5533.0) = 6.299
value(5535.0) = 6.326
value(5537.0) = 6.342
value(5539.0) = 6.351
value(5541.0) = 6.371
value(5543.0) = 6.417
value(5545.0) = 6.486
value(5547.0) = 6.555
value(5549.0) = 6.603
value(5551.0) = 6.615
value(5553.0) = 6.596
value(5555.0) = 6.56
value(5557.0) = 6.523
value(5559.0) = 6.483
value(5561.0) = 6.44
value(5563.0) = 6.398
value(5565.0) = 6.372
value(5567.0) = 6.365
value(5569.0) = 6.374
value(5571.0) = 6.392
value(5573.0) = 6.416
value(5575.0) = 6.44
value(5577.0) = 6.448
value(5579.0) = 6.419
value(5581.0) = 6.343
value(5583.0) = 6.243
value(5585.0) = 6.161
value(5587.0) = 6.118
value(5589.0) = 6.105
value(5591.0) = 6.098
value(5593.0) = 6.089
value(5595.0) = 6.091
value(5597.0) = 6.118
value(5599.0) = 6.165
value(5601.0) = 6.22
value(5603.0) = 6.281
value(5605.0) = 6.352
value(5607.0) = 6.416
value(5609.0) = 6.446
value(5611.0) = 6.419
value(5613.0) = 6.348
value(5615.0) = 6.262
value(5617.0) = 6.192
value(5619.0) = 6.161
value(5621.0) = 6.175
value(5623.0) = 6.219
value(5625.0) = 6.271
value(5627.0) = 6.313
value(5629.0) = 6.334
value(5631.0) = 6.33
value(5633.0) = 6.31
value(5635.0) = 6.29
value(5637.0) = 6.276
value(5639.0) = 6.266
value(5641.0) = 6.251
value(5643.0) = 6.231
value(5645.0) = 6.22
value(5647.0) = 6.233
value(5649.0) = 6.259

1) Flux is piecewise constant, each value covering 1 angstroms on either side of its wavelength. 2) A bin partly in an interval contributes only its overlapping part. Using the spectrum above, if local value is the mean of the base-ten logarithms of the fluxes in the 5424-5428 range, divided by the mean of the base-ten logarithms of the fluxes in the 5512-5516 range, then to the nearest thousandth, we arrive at 0.999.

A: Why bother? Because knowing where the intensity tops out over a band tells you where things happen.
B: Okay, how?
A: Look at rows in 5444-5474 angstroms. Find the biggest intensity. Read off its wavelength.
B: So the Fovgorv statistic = 5445.0 angstroms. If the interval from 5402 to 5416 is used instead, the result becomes 5415.0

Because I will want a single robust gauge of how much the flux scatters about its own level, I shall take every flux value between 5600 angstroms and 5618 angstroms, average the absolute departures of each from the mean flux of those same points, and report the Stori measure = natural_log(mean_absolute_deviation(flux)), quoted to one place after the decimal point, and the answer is -2.6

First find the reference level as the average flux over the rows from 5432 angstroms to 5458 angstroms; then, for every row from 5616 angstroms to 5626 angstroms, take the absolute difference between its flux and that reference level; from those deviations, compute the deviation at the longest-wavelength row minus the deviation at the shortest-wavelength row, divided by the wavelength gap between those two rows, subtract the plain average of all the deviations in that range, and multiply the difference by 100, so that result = -16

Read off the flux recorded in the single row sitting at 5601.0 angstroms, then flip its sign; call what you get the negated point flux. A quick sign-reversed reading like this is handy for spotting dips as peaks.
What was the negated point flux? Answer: -6.22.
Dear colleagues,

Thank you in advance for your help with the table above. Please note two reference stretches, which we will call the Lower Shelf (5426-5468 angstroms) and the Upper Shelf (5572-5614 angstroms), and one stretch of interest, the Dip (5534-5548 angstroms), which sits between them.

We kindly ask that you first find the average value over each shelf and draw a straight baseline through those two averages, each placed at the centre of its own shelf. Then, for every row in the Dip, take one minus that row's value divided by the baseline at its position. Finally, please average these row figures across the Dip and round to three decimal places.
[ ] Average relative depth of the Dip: -0.017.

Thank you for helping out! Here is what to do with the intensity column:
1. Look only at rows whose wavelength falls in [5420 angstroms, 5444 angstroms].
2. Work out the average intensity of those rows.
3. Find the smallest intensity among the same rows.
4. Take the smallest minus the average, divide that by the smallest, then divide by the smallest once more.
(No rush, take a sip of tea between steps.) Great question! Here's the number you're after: -0.0027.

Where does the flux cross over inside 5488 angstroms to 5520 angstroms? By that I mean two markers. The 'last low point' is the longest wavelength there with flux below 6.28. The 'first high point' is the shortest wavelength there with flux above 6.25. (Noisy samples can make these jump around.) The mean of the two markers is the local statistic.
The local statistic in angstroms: 5500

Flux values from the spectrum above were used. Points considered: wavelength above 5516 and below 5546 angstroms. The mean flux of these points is 6.38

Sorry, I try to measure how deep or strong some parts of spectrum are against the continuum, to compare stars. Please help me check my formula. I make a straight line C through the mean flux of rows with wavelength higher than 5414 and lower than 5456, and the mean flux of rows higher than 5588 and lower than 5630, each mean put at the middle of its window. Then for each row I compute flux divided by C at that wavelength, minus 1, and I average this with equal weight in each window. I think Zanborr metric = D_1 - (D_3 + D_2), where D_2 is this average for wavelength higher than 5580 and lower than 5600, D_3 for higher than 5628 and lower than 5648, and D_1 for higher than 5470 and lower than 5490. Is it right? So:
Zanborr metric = -0.019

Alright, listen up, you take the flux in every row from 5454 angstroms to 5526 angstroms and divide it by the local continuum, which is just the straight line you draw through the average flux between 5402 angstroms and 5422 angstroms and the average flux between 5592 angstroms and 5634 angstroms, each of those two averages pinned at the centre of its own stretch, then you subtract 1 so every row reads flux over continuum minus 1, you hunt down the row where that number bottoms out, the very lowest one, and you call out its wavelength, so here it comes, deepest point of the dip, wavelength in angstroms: 5477.0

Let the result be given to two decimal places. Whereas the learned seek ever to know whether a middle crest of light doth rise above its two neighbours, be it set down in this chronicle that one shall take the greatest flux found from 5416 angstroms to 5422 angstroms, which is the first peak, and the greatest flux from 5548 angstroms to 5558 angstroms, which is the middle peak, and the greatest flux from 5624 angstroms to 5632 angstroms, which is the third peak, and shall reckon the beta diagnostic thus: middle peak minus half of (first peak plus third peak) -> 0.20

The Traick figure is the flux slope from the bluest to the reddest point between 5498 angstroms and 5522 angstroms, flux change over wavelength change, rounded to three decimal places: 0.010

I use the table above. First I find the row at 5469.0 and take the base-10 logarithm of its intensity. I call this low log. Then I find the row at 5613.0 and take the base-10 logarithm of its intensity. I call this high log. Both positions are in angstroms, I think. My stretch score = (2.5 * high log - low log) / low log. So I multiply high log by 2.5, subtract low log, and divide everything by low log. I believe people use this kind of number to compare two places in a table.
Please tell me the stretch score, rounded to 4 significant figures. 1.508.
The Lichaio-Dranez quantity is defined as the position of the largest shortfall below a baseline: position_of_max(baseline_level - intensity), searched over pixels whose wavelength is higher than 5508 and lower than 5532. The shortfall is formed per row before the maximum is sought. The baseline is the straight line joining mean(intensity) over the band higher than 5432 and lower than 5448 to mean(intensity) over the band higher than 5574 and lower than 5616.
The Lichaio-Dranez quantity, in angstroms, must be 5509.0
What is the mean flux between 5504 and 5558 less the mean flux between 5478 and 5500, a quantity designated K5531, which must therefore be 0.16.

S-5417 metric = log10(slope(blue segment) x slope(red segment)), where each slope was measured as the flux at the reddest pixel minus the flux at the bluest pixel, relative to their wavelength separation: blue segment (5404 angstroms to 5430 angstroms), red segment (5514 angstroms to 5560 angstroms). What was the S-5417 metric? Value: -4.59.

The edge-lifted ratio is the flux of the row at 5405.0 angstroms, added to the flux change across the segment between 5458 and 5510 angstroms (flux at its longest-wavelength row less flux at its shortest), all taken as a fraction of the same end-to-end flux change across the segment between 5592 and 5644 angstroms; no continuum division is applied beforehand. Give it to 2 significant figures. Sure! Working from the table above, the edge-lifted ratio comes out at 42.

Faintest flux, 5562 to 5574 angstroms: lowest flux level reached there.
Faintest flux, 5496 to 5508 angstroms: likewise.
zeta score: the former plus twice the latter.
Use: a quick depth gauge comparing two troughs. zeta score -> 18.8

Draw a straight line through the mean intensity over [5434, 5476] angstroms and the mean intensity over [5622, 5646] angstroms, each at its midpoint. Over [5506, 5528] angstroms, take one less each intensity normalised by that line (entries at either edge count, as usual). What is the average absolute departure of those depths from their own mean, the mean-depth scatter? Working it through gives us 0.014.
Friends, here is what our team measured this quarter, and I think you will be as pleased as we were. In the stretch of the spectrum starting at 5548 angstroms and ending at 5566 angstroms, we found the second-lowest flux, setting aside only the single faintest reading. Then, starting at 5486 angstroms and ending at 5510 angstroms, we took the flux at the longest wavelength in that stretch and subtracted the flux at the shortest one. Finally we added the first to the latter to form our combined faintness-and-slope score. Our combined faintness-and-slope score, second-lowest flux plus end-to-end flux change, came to 6.38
